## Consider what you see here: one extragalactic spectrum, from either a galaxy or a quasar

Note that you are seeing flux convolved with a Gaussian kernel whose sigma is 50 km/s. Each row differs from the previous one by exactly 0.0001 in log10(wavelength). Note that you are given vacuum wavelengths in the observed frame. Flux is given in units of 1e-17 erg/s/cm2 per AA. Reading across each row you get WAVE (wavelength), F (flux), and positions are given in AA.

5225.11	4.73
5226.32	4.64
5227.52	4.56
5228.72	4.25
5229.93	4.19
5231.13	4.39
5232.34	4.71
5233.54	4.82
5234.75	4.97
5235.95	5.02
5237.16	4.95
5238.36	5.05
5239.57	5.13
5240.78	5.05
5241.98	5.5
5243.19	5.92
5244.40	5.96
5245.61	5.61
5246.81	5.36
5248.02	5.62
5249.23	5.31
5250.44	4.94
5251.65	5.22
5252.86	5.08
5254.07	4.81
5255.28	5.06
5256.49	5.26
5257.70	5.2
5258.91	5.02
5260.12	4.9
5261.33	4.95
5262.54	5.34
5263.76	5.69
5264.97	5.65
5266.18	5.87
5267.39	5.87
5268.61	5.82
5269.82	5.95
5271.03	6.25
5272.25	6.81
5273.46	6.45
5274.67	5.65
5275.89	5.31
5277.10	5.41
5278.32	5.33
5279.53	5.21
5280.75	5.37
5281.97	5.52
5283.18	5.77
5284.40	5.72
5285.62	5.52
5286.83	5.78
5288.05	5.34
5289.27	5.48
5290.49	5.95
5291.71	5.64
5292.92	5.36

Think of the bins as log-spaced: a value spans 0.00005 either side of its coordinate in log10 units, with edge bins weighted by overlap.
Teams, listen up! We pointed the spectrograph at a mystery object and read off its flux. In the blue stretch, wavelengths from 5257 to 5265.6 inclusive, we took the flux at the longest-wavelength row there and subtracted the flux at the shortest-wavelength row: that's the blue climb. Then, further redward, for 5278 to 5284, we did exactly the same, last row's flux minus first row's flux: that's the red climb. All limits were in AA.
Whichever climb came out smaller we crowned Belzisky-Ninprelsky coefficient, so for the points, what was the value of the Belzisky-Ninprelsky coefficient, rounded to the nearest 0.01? 0.44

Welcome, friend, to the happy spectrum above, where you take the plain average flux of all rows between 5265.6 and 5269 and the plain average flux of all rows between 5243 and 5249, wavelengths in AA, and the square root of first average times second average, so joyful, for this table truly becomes 5.8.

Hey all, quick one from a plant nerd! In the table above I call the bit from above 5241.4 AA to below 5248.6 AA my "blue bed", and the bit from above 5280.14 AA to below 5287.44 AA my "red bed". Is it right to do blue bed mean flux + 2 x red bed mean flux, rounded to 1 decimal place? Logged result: 16.9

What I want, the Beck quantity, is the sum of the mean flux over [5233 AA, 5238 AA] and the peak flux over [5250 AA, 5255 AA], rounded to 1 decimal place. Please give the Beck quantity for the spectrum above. 10.2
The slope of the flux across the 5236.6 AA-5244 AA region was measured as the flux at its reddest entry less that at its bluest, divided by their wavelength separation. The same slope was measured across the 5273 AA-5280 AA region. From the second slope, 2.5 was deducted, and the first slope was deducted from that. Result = -2.87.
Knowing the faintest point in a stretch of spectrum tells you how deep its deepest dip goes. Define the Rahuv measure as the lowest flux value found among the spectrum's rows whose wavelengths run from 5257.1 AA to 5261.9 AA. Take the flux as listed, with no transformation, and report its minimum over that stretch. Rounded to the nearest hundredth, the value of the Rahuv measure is 4.90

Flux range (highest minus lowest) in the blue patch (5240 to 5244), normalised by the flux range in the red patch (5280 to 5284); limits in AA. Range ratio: 2.2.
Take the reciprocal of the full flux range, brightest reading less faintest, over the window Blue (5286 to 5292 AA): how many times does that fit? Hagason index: 1.6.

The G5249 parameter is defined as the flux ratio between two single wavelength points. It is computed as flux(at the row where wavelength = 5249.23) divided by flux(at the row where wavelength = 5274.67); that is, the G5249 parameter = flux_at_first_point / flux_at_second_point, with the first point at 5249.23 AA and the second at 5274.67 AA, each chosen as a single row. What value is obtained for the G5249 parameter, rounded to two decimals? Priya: 0.94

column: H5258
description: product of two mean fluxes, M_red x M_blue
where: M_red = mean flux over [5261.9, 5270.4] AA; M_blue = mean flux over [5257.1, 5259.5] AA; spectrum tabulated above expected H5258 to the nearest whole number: 29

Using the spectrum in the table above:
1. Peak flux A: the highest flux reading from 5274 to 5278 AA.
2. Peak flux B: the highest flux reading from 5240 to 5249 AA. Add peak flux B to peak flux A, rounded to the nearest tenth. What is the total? 11.6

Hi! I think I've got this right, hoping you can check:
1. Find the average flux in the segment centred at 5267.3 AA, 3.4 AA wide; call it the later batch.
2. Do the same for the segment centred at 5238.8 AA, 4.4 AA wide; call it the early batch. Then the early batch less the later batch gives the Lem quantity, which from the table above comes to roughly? -0.8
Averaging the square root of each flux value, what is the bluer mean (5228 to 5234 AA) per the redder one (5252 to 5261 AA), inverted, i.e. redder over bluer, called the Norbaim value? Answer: 1.06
